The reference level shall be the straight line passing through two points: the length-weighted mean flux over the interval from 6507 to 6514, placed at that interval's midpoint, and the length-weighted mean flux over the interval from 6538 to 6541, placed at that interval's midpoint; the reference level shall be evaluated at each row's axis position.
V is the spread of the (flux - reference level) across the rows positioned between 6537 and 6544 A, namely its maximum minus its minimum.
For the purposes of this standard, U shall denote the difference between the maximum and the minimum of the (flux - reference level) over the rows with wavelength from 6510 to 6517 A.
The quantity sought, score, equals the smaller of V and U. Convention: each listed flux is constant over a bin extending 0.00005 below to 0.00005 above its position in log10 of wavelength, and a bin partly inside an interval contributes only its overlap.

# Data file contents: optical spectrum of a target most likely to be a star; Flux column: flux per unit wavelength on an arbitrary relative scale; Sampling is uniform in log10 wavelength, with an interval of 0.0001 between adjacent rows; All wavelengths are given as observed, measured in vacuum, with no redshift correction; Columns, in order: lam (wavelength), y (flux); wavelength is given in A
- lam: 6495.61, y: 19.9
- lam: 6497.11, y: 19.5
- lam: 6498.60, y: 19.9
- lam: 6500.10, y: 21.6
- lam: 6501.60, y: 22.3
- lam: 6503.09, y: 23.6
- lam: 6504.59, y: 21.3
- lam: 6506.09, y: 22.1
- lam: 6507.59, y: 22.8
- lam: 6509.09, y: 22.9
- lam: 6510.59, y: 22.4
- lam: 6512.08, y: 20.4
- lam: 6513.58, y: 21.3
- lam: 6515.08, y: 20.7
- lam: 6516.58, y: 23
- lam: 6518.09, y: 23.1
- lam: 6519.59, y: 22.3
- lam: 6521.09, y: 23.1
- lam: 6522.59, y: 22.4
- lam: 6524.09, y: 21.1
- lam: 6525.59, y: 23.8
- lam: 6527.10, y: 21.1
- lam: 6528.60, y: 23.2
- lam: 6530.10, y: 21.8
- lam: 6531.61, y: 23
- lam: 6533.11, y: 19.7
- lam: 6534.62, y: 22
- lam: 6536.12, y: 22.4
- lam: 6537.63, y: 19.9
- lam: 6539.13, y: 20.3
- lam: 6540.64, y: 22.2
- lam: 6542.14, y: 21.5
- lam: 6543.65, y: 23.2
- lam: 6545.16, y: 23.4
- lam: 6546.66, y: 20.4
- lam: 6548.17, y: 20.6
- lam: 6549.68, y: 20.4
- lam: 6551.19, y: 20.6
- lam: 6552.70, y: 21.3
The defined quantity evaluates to 2.8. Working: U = 2.8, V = 3.5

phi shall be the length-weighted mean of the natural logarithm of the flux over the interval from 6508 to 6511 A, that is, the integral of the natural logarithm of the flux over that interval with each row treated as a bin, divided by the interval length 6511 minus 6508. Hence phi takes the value 3.12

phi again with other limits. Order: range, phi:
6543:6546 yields 3.15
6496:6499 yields 2.98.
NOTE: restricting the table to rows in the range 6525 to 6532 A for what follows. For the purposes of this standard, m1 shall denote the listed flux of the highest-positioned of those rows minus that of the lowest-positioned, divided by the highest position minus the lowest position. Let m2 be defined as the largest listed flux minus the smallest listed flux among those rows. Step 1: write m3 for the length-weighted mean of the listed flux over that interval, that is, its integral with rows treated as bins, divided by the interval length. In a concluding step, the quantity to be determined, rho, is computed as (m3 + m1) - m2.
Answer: 19.7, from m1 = -0.13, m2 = 2.70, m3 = 22.5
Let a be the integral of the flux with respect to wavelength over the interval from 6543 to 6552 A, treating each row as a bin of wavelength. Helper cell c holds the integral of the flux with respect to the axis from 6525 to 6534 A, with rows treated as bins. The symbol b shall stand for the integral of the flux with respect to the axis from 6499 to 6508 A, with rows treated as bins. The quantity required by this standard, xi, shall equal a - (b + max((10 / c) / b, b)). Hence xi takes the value -206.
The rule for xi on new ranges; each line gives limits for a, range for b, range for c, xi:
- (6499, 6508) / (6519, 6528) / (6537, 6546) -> -202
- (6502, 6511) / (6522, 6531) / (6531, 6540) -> -198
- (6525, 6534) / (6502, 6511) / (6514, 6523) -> -207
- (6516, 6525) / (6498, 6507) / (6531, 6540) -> -190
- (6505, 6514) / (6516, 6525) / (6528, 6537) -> -207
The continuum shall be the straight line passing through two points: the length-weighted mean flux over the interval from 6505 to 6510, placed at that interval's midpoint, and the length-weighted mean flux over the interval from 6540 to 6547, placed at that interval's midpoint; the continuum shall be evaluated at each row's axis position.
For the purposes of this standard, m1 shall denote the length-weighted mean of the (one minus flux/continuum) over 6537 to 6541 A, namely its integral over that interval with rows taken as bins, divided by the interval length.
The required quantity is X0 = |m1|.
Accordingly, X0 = 0.07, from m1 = 0.07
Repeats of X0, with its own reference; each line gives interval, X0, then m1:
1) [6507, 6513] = 0.02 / 0.02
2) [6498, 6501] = 0.07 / 0.07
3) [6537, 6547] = 0.03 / 0.03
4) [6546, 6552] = 0.08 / 0.08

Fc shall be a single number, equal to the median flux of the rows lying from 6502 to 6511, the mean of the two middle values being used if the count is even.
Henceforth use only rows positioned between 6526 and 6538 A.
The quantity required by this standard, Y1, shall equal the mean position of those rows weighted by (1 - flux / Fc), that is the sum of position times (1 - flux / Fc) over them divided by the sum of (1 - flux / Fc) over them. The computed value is 6533.8 A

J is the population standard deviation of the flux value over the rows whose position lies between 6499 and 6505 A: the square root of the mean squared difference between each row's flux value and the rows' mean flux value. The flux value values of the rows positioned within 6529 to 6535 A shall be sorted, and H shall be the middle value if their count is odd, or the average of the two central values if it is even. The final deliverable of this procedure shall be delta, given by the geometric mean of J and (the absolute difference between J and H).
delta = 4.3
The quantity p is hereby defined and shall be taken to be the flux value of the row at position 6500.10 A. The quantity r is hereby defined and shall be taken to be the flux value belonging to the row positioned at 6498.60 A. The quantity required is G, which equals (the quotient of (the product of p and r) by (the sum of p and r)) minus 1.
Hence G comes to 9.4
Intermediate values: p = 21.6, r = 19.9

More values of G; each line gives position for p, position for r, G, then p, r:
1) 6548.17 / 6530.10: 9.6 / 20.6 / 21.8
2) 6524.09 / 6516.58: 10.0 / 21.1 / 23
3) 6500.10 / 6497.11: 9.2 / 21.6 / 19.5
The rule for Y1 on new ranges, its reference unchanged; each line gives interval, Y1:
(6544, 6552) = 6549.3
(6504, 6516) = 6511.6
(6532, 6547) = 6538.1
